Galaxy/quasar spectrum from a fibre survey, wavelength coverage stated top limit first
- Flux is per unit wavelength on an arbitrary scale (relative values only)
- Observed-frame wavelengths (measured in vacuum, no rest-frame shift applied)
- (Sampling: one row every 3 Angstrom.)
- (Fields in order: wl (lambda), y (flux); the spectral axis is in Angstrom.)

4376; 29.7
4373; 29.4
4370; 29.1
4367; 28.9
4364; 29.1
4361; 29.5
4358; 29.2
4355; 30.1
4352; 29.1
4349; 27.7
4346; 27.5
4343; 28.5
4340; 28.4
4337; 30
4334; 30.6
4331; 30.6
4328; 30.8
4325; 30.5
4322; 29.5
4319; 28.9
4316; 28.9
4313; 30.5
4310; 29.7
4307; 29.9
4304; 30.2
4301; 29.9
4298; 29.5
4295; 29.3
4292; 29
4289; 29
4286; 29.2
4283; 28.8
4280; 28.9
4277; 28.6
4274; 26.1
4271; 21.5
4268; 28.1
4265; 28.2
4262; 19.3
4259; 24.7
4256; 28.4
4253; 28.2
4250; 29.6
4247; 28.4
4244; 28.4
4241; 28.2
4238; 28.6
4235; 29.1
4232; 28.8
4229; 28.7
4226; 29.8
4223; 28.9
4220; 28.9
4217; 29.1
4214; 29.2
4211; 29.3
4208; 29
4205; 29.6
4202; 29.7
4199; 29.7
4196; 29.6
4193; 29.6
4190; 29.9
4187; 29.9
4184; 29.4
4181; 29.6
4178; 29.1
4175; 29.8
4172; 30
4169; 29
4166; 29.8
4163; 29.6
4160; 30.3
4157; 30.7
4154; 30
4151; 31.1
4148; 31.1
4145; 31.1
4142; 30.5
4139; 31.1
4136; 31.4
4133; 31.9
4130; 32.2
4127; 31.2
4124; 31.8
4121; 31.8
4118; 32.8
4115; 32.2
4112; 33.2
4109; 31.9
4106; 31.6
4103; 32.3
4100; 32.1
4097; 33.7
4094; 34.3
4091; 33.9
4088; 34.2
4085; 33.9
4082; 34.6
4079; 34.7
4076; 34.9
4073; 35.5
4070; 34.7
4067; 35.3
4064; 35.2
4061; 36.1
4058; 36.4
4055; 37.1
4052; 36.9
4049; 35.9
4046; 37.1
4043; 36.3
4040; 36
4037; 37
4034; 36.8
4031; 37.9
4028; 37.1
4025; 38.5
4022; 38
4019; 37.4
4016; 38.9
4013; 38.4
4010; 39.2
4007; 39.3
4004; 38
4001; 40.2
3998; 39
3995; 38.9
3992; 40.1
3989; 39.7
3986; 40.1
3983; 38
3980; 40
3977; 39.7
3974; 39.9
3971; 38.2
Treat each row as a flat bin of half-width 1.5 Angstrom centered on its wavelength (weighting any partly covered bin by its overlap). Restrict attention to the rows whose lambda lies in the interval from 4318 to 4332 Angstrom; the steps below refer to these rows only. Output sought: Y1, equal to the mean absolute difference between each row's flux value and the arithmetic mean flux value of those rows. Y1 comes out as 0.69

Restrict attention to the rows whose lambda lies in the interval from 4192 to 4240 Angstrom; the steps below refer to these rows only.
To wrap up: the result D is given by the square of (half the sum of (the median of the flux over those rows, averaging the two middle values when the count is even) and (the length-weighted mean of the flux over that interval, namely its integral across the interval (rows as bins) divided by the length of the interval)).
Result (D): 851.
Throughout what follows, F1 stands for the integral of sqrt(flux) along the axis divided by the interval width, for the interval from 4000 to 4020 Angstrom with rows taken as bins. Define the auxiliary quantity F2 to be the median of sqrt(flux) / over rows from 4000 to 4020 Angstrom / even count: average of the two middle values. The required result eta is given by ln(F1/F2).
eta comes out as -0.0017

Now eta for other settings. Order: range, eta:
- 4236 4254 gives 0.0033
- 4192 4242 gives 0.0012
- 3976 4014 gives -0.0003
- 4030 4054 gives -0.0018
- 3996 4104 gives -0.0006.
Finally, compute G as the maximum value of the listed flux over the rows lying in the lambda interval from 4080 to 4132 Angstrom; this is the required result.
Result 34.6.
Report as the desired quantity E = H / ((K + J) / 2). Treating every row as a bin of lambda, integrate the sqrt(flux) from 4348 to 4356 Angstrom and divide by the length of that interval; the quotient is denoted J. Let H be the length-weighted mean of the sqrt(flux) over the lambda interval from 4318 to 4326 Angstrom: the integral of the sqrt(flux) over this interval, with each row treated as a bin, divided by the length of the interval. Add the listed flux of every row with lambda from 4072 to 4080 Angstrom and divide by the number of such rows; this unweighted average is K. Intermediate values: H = 5.44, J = 5.38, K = 35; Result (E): 0.27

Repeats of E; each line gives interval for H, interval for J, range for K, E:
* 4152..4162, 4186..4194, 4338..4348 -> 0.33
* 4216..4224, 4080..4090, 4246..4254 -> 0.31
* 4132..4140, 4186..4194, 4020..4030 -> 0.26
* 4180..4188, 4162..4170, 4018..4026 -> 0.25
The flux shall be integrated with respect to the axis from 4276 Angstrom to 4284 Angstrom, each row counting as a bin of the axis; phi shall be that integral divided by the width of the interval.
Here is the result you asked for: 29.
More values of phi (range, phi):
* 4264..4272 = 26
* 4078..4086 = 34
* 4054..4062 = 37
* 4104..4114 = 32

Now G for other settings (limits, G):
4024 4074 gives 38.5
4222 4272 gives 29.8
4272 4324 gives 30.5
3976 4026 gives 40.2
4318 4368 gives 30.8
